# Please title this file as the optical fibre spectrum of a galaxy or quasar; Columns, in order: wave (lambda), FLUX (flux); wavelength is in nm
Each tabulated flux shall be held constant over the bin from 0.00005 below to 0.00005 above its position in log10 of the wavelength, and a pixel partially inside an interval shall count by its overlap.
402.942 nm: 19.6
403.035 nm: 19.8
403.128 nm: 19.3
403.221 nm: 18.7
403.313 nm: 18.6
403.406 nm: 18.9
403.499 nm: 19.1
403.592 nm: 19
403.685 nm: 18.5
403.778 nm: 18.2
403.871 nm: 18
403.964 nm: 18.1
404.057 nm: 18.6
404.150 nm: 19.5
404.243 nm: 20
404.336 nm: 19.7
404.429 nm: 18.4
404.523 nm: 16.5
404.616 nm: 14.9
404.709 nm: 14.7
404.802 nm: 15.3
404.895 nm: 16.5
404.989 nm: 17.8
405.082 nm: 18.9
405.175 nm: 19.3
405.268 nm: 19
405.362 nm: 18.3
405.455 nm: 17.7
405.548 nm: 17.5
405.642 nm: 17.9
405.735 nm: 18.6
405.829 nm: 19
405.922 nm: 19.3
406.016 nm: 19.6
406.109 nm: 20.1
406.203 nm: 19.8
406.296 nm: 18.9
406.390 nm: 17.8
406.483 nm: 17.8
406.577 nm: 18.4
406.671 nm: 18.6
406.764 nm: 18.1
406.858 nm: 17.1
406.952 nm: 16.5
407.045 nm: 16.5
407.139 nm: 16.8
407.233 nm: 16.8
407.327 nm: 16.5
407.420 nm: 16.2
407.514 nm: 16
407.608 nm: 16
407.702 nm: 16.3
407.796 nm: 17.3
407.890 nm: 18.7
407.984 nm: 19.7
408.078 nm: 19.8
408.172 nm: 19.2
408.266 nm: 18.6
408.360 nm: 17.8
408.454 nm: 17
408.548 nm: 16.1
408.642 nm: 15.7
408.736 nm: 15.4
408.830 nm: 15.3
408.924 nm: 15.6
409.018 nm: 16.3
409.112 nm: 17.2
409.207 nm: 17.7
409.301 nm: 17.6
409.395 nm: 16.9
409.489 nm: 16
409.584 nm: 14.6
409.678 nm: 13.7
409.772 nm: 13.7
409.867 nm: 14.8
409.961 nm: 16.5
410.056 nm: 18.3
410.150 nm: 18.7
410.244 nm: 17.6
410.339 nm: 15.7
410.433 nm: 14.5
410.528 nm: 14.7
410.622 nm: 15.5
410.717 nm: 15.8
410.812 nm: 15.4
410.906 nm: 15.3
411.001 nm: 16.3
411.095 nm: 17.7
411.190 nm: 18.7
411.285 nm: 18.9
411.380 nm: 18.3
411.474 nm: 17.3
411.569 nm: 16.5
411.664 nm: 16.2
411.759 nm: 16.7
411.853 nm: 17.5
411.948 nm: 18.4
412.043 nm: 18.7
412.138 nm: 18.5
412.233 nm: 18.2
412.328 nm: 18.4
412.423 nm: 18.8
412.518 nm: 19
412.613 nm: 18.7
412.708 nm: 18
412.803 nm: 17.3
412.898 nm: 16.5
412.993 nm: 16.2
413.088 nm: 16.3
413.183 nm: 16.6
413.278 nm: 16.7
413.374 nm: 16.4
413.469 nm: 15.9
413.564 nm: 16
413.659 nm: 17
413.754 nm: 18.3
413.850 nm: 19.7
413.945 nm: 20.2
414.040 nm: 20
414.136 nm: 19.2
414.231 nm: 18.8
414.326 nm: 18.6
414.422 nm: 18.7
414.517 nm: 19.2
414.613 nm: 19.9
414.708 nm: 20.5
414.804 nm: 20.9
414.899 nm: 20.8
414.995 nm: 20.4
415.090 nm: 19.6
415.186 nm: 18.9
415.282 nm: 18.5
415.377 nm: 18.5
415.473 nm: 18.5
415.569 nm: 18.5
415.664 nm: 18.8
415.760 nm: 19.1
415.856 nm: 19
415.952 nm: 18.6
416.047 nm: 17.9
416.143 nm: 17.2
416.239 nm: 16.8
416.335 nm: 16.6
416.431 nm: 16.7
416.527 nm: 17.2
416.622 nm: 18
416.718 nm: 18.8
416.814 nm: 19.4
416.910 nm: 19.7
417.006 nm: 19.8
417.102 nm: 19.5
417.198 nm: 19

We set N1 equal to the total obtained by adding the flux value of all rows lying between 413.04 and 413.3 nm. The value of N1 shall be 50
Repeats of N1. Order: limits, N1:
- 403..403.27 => 58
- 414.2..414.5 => 56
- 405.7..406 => 57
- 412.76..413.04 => 50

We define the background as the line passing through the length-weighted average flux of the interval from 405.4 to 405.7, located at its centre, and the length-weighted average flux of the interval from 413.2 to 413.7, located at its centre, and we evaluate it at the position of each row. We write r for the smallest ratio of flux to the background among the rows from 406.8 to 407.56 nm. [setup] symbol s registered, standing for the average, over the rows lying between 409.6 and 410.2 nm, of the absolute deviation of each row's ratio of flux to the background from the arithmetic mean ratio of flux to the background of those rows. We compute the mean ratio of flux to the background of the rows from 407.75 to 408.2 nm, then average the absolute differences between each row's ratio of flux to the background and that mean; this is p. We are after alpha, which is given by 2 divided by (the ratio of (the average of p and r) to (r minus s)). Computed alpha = 3.35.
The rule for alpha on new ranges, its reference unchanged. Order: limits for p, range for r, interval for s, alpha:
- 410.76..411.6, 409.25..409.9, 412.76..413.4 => 3.61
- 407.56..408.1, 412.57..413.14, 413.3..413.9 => 3.41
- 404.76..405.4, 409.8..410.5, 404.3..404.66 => 3.31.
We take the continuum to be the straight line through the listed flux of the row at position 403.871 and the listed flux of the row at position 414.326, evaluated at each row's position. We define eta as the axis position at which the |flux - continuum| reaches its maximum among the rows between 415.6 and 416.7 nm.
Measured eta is 416.335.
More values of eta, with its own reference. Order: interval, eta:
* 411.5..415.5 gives 413.469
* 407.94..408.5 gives 408.078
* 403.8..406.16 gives 404.709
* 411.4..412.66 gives 411.664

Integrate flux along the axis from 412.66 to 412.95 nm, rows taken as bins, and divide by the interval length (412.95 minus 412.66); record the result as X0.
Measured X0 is 17.3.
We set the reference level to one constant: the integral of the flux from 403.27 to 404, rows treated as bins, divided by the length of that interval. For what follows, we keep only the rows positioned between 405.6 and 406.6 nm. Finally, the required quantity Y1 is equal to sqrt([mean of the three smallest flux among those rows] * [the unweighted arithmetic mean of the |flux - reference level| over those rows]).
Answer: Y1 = 3.5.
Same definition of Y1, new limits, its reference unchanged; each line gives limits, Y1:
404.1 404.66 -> 5.1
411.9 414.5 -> 4.1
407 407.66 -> 5.9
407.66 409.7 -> 5.3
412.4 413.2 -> 4.5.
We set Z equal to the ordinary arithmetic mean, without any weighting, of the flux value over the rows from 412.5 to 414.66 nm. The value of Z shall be 18.0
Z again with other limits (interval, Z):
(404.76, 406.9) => 18.3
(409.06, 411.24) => 16.2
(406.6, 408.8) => 17.2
